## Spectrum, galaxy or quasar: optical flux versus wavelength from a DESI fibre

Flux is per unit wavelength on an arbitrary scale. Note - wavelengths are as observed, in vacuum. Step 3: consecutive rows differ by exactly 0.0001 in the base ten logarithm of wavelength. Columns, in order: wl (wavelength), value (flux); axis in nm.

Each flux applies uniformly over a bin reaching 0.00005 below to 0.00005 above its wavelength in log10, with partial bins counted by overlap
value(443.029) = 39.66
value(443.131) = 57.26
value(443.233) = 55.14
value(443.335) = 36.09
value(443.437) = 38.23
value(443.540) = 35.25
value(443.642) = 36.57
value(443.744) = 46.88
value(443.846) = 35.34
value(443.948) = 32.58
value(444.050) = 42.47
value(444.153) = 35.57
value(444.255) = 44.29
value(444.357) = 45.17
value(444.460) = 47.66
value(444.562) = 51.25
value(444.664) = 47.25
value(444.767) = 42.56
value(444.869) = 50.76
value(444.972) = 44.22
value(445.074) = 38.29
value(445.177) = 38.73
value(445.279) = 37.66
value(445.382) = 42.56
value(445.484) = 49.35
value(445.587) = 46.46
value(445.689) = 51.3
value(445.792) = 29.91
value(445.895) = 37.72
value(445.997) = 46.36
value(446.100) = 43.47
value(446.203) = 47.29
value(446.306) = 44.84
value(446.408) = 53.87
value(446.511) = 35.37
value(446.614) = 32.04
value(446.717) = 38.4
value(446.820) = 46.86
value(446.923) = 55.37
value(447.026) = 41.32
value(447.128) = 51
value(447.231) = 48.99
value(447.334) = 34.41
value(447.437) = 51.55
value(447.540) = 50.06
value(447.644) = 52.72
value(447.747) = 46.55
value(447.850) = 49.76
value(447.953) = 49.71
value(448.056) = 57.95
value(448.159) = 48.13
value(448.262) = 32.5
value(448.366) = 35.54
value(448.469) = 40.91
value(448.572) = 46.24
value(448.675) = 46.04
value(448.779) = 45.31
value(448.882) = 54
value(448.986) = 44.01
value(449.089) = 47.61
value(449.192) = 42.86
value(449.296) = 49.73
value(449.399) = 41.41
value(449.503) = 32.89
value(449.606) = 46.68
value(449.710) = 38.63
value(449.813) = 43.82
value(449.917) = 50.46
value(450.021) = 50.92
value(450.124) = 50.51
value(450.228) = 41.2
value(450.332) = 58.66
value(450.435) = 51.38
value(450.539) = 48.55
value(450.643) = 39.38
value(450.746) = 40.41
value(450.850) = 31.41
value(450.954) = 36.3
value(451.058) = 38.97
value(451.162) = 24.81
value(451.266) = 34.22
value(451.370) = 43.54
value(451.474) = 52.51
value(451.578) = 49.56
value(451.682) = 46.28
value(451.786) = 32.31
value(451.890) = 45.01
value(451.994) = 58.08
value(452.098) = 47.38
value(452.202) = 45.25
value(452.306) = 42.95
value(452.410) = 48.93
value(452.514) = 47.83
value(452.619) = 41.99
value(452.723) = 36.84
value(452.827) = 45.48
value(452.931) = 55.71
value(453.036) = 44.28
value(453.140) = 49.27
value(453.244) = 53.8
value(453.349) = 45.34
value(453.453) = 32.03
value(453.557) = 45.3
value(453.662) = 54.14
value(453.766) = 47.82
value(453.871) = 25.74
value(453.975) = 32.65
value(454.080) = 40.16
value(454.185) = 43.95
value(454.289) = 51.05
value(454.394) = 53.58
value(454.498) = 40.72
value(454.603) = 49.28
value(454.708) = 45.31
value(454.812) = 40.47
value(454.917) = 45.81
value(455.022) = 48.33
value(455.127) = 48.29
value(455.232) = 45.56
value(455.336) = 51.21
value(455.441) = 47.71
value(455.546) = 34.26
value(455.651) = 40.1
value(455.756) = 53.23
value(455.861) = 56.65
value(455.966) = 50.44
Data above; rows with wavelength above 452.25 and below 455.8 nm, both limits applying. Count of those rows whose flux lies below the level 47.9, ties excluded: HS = 22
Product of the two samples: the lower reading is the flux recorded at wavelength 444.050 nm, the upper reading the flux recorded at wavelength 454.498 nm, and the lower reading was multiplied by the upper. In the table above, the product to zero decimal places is 1729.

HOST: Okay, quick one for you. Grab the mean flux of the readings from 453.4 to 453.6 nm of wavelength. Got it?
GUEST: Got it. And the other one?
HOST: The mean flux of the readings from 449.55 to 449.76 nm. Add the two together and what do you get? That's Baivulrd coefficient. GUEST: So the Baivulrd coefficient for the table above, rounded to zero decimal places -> 81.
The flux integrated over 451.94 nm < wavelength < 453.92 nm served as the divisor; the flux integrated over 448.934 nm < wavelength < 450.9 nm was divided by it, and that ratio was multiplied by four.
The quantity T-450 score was 3.89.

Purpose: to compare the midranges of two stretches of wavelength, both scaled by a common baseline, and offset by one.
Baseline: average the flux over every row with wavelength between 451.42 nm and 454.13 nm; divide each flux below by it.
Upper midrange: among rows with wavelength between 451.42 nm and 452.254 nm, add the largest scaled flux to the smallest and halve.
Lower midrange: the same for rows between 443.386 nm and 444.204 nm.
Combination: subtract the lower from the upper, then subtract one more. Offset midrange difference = -0.88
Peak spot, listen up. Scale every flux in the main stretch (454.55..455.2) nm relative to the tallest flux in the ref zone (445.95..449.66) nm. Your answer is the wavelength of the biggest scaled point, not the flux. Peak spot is 454.603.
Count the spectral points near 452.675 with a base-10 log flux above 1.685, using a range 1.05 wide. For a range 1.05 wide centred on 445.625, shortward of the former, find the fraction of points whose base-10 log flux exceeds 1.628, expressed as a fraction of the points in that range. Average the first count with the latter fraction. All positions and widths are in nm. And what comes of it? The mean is 1.8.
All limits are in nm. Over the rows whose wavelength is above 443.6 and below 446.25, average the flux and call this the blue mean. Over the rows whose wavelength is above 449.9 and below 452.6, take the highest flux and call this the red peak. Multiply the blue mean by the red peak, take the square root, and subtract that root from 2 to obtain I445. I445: -48.1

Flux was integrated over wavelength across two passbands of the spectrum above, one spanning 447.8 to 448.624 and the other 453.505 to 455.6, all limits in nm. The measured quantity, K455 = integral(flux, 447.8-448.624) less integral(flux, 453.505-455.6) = -56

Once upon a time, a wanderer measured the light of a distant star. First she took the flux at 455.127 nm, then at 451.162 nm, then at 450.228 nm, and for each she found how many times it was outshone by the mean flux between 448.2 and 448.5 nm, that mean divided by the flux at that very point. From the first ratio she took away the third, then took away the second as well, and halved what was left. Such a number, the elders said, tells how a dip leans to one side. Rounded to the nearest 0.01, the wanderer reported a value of -0.80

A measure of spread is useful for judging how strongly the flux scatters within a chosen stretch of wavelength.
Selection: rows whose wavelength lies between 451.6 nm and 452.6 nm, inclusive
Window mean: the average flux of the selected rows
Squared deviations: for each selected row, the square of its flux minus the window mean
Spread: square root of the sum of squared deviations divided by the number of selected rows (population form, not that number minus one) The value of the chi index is 6.3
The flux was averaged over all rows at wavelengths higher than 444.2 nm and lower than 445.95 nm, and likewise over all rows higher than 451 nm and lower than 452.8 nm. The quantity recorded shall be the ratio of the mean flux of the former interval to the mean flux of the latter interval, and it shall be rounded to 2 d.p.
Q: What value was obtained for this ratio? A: 1.01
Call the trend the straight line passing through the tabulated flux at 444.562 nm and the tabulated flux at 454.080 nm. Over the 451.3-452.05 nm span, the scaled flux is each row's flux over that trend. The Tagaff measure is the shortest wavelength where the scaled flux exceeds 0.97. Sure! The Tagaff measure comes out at 451.370 nm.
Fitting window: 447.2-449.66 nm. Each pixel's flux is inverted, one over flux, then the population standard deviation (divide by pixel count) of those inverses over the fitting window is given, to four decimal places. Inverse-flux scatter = 0.0036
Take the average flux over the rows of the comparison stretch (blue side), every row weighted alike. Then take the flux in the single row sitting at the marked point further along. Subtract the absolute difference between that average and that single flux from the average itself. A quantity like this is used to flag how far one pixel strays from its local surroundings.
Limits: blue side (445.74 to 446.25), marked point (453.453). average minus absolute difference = 32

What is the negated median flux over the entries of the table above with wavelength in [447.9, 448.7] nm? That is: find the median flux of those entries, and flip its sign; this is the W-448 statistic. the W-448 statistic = -46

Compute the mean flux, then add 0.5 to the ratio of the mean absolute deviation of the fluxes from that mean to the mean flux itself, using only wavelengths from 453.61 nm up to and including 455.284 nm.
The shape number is 0.622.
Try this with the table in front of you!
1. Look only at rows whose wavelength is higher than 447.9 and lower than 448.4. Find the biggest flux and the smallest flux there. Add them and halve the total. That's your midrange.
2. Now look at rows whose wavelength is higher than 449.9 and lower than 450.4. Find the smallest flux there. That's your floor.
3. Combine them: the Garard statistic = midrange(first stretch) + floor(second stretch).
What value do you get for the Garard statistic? 86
